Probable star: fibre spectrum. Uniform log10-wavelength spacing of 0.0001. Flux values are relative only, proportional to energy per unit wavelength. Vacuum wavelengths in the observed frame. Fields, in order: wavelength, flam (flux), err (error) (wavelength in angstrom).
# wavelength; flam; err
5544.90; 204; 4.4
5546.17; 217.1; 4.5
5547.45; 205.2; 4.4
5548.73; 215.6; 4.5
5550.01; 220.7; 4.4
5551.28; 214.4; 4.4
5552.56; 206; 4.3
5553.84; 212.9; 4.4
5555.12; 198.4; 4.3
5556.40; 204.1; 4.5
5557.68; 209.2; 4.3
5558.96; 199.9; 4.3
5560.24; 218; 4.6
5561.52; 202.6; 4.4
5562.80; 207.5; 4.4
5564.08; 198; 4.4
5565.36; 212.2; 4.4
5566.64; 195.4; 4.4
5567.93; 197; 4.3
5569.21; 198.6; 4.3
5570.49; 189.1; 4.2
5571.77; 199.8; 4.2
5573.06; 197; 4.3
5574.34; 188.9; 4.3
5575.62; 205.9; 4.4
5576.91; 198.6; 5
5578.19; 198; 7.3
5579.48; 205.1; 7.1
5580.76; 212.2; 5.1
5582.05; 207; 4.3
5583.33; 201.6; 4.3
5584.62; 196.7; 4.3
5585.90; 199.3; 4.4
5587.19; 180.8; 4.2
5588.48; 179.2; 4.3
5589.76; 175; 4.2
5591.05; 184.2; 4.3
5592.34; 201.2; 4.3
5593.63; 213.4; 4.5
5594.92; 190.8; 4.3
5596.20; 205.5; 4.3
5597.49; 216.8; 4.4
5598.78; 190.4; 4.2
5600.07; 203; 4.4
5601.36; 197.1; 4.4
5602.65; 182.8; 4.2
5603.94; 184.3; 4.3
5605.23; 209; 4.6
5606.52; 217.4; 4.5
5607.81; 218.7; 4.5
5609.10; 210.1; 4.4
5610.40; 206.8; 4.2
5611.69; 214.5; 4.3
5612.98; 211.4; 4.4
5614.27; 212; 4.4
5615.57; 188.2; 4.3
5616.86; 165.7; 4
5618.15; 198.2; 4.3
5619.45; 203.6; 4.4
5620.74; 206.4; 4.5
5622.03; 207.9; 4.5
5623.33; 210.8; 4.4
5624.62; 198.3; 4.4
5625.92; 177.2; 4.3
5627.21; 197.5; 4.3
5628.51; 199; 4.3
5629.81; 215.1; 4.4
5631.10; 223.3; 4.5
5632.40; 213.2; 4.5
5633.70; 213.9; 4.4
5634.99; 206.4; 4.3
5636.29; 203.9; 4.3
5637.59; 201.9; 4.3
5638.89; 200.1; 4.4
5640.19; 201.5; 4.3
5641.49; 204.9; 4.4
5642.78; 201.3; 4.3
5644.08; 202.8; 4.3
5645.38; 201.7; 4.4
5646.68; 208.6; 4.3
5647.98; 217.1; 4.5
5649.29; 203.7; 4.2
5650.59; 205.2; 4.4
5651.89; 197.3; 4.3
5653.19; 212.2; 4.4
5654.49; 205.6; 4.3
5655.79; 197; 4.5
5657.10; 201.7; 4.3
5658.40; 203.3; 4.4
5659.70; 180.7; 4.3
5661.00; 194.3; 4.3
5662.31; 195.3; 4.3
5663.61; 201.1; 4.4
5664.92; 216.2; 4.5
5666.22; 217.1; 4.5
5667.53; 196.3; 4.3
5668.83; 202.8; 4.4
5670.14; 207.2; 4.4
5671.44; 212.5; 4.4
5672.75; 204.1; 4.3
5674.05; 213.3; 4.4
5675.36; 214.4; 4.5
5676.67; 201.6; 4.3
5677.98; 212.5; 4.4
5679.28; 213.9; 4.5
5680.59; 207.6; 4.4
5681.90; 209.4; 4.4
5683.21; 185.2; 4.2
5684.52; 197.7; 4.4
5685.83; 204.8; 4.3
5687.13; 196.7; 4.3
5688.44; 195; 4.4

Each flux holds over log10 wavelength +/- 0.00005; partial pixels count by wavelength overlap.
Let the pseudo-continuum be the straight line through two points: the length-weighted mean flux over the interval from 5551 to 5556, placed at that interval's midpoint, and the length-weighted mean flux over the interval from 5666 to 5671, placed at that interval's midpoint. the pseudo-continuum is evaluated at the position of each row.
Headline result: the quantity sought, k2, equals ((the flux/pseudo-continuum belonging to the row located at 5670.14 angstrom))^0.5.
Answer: 1.00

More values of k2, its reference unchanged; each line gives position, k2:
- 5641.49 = 1.00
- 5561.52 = 0.99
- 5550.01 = 1.03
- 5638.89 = 0.99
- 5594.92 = 0.96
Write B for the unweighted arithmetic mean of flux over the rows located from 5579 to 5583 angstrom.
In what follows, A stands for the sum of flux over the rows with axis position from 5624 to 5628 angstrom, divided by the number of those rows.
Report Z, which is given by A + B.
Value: 399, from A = 191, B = 208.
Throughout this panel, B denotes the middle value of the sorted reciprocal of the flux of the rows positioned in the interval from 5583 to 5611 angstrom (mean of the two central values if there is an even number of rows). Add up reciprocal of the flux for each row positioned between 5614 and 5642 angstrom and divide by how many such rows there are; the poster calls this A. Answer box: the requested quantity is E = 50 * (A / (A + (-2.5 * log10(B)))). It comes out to 0.0431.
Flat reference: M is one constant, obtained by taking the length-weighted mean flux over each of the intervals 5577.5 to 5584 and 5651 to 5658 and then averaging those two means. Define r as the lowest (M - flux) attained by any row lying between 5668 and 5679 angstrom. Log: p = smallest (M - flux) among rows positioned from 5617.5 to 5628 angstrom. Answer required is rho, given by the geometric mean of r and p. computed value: 8.6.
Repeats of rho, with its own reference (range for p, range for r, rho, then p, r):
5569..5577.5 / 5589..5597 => 4.5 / -2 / -9.6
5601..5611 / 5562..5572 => 11.2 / -15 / -8.4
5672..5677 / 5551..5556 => 10.6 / -11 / -10.6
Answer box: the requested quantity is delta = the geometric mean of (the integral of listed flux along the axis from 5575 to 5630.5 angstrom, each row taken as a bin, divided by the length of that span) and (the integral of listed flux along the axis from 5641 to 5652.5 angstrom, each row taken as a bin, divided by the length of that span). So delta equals 202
